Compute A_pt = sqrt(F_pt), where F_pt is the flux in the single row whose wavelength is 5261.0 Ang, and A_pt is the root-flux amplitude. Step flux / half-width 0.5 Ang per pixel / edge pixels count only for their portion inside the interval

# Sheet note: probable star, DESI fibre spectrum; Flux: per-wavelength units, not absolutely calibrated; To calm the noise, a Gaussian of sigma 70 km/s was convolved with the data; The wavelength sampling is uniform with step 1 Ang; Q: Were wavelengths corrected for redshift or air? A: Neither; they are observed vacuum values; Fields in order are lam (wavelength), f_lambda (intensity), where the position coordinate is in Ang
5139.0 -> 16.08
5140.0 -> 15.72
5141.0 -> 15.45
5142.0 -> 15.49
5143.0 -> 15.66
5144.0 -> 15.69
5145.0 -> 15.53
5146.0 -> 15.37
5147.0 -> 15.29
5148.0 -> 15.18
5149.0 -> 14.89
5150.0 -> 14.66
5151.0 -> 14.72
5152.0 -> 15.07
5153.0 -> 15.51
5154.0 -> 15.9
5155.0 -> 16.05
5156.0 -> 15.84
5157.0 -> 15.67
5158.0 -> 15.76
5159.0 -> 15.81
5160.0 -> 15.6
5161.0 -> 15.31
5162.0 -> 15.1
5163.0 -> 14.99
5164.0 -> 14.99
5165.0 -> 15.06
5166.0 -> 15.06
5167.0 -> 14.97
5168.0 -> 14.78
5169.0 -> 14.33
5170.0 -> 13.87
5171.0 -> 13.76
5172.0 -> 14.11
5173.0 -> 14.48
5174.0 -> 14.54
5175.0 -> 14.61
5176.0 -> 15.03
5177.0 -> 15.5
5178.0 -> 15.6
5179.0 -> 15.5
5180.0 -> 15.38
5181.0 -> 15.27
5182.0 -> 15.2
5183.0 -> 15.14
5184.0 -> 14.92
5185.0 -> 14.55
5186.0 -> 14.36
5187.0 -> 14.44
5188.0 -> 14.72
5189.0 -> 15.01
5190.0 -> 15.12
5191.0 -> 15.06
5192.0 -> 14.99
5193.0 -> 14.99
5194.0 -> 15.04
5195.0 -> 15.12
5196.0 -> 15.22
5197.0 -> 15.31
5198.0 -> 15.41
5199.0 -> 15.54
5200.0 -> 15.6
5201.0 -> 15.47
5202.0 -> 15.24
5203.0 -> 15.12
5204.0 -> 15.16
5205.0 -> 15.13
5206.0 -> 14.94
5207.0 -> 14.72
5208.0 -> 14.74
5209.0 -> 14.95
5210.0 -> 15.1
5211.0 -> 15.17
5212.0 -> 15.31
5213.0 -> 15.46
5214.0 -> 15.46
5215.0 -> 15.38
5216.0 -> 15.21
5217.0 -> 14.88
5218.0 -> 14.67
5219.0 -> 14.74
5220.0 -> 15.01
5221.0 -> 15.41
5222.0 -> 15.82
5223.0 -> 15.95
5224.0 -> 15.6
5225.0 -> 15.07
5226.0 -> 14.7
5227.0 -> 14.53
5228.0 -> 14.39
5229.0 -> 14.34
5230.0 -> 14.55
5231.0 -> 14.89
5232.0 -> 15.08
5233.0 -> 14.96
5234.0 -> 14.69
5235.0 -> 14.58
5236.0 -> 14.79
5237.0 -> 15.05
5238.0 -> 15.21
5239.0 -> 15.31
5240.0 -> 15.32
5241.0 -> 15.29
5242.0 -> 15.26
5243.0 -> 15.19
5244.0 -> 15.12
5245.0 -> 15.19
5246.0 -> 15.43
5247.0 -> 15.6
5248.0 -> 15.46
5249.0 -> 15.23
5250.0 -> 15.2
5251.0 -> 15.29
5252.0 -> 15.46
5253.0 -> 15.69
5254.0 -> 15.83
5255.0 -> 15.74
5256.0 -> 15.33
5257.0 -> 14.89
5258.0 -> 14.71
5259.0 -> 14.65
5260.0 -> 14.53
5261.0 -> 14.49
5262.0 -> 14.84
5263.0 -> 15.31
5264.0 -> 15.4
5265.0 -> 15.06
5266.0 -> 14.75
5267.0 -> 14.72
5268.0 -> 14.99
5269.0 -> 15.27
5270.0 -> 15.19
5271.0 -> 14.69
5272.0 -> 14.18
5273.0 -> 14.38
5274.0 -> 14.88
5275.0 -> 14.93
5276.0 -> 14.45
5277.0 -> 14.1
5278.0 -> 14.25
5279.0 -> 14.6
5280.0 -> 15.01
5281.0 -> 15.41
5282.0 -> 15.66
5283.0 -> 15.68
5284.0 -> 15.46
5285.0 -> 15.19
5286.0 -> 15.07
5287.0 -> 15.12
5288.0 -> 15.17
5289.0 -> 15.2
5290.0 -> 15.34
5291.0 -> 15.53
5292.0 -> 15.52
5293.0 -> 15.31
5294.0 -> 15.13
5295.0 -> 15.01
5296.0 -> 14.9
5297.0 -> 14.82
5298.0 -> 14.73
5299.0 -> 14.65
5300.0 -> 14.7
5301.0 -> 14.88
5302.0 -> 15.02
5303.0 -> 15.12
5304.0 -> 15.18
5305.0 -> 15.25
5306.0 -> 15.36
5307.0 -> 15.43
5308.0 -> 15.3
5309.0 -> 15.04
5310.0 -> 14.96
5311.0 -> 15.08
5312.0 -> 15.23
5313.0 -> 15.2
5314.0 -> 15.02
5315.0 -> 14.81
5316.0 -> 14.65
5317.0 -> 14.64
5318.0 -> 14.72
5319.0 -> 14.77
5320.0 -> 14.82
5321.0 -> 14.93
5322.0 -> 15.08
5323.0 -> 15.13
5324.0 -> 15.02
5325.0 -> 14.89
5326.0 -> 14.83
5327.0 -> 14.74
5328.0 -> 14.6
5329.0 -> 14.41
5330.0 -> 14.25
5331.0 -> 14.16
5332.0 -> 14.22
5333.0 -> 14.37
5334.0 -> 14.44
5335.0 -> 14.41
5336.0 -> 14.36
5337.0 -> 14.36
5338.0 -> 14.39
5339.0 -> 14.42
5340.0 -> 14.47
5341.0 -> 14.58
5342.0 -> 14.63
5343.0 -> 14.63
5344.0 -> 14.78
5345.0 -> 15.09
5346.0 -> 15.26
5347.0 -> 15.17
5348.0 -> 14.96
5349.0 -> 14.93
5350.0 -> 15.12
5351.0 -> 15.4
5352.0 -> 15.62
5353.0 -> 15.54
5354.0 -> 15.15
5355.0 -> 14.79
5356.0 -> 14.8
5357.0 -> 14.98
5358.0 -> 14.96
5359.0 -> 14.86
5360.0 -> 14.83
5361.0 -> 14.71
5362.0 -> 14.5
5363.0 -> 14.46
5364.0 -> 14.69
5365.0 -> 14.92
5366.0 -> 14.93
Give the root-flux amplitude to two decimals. 3.81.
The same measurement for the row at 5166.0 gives 3.88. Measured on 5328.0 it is 3.82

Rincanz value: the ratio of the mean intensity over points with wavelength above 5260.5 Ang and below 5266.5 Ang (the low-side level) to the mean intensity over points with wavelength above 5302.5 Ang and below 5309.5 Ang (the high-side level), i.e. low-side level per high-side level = 0.98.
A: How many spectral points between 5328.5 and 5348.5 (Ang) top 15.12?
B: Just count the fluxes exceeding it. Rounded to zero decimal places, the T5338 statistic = 2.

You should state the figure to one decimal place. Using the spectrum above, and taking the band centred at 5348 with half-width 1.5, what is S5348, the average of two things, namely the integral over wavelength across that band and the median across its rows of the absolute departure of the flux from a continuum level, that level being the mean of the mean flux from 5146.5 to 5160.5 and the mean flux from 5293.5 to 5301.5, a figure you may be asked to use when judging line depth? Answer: 0.3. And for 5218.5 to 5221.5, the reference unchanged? 0.5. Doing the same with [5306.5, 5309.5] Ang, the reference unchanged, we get 0.4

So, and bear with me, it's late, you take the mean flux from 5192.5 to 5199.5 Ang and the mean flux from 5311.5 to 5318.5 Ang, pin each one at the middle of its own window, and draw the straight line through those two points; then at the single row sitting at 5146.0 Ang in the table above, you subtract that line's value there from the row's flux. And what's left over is 0.0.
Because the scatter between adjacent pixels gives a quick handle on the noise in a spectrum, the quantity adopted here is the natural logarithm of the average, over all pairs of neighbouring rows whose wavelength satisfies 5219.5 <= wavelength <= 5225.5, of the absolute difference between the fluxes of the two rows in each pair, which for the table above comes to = -1.0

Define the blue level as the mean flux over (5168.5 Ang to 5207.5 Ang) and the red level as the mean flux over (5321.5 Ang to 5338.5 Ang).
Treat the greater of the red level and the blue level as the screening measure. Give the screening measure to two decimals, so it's 14.96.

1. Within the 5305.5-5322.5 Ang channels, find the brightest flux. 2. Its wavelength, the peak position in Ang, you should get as 5307.0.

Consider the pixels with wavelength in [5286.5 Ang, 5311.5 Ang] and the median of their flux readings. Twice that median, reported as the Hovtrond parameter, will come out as 30.2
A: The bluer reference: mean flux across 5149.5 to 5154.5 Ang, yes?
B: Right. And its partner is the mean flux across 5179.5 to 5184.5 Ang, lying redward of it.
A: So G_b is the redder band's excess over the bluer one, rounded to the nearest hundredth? 0.01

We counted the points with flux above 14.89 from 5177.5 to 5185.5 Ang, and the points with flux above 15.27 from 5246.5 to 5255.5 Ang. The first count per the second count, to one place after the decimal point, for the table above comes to 1.0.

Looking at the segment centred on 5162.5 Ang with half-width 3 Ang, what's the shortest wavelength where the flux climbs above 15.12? 5160.0 Ang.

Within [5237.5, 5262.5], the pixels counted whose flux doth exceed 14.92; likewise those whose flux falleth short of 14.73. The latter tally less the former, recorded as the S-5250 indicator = -15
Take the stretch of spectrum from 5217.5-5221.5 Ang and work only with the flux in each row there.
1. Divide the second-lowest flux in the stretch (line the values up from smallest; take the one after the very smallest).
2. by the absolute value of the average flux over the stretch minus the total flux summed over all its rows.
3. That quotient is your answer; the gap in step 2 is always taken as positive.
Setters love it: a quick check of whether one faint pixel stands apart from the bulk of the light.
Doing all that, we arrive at 0.328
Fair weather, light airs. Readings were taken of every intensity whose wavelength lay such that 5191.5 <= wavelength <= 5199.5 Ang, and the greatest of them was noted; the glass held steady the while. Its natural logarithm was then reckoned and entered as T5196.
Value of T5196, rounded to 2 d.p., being 2.74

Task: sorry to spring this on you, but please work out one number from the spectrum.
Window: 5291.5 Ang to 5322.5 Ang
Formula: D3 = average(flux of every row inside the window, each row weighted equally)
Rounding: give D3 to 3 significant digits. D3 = 15.0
